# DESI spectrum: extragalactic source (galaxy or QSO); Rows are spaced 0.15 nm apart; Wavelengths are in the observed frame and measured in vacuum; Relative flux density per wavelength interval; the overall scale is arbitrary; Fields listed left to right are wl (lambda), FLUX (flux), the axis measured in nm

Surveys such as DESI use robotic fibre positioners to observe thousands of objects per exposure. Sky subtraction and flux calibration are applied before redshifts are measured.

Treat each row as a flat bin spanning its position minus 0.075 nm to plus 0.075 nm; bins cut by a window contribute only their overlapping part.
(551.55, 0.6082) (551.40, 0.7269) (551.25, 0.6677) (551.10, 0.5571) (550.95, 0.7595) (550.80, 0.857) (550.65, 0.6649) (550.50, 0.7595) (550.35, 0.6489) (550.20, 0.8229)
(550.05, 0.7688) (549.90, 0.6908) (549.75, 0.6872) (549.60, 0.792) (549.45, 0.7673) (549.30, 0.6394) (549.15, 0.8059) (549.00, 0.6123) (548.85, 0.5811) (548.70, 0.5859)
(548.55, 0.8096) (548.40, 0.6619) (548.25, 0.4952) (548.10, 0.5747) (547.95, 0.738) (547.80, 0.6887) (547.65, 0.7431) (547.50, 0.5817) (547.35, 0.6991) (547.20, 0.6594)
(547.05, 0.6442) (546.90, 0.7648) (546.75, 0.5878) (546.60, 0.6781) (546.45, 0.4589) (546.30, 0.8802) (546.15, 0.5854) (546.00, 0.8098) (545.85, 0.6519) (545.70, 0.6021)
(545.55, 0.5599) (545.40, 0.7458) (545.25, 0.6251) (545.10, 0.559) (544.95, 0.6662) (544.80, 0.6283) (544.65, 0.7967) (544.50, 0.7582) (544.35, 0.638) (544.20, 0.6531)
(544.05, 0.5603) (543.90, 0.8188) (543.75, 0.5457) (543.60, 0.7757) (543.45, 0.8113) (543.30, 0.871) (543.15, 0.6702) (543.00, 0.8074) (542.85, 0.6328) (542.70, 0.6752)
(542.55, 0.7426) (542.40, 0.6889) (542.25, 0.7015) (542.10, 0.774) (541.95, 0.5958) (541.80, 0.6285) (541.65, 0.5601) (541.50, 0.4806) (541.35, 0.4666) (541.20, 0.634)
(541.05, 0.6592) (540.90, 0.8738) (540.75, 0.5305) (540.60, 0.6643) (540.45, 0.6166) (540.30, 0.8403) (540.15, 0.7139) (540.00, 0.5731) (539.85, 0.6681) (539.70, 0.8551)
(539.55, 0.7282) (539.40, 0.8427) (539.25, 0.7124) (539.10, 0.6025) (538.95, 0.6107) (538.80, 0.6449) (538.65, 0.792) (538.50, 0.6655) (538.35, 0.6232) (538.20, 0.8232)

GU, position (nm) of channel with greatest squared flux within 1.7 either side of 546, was 546.30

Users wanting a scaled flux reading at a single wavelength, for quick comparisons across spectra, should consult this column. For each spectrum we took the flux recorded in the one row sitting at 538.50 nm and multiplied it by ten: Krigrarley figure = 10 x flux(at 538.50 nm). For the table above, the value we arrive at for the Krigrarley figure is 6.7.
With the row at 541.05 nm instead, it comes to 6.6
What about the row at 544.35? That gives 6.4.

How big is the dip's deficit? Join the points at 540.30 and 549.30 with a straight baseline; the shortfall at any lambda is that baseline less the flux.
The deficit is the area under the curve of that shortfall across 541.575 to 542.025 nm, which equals 0.10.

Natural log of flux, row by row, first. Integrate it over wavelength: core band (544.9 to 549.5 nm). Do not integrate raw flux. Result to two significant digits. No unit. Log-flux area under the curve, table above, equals -2.0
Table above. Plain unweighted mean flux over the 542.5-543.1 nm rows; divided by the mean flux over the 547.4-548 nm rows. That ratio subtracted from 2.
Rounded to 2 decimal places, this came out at 0.96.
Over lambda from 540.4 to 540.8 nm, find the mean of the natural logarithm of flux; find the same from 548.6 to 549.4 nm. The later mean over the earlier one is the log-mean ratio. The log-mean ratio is 0.9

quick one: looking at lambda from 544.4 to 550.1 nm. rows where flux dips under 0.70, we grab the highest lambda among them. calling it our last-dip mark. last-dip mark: 549.90 nm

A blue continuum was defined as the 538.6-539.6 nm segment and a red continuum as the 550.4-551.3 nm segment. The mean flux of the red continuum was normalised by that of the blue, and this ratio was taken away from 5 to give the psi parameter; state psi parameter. 3.99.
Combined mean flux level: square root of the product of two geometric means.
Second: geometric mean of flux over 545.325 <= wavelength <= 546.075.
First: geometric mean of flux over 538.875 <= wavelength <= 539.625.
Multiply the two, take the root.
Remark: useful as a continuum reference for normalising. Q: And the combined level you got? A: 0.68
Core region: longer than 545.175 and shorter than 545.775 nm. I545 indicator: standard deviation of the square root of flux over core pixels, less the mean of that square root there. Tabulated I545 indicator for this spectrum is -0.75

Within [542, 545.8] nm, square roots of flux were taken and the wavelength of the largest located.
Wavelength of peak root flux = 543.30 nm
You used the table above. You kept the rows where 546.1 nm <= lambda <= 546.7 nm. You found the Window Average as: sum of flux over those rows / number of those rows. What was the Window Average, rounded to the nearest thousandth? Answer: 0.651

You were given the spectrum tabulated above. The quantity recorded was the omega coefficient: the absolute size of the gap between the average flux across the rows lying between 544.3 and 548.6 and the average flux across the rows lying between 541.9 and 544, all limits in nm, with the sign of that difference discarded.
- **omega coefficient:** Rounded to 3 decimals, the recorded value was 0.057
